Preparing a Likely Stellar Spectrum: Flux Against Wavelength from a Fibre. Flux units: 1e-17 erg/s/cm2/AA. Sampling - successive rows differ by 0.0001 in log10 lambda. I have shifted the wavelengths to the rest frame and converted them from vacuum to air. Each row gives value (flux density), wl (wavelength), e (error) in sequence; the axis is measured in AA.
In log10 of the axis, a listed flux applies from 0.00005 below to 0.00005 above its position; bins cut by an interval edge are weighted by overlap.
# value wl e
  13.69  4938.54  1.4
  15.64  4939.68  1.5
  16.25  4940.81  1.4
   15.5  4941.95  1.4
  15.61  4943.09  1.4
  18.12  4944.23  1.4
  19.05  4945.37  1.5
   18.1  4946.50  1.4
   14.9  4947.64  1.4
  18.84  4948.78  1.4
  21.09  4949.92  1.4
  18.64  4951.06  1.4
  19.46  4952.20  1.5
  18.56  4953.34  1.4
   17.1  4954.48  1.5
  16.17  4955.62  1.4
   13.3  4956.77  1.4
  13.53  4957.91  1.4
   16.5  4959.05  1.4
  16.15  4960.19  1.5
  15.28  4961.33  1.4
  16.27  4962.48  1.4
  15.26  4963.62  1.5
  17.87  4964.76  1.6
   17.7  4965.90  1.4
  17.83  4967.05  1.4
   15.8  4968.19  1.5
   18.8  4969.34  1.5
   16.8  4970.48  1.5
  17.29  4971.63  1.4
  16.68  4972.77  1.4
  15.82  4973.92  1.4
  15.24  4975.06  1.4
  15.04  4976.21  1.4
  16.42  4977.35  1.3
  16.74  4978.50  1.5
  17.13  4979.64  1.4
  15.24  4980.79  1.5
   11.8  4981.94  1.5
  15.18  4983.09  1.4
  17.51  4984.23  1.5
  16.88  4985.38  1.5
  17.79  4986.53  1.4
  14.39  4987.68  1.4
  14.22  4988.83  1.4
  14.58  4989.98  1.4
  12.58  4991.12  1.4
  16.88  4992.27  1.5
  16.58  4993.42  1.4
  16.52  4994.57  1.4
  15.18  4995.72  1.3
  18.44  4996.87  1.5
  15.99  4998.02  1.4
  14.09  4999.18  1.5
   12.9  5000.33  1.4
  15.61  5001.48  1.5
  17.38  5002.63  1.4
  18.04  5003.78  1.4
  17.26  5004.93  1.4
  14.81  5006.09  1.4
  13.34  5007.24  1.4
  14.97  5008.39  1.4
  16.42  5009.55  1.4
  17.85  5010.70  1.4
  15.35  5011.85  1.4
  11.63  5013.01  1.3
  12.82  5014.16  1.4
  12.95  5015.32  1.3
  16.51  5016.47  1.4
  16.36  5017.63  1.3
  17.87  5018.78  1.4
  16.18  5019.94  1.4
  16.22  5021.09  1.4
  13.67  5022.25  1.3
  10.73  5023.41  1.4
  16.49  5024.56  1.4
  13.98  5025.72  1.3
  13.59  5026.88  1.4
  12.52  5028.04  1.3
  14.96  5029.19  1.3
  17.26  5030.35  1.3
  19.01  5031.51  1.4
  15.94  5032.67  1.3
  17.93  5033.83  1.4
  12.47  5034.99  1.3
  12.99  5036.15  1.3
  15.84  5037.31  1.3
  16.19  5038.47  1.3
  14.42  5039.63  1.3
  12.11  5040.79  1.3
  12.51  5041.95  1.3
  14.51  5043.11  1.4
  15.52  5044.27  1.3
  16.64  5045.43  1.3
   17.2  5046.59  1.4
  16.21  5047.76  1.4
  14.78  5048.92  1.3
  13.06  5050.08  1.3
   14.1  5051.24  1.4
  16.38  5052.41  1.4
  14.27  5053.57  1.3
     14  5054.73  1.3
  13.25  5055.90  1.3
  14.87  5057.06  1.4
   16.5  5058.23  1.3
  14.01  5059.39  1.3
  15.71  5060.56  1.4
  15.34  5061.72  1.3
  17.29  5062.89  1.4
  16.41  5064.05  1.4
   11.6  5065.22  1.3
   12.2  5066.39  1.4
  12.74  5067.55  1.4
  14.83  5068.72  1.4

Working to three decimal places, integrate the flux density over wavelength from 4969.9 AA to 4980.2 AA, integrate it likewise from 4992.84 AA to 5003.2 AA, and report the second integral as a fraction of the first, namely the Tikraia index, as 0.974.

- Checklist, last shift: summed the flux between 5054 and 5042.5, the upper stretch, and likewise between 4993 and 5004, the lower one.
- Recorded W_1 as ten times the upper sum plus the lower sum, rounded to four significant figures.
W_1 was 1687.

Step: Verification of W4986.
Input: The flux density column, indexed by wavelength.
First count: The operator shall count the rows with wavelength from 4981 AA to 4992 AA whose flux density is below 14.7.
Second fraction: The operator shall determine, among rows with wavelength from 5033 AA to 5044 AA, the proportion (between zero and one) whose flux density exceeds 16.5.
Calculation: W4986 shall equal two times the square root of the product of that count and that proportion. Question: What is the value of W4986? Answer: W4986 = 1.5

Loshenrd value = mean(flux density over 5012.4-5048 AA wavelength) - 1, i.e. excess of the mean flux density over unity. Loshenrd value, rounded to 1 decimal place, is 13.9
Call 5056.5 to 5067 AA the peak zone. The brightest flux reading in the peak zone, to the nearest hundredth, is 17.29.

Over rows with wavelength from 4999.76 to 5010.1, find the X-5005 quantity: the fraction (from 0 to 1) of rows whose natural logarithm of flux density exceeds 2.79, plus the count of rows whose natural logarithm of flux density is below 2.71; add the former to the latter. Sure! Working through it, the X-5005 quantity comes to 4.4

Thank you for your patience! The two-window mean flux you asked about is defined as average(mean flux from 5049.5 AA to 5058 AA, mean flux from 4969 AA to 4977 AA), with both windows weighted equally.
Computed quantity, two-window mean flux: 15.4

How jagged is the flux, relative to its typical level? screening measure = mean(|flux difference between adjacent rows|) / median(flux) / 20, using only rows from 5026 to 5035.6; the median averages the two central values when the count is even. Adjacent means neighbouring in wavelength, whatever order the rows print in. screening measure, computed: 0.0084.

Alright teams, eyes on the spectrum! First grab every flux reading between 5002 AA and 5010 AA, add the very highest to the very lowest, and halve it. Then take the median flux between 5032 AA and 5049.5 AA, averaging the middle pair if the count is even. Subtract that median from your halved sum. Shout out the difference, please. 0.2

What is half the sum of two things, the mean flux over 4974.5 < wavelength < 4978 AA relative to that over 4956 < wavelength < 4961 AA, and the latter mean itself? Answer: 8.0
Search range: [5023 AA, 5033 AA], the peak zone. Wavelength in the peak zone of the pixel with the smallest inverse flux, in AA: 5031.51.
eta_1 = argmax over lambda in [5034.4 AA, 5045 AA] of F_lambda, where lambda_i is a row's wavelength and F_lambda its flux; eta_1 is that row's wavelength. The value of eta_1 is 5038.47 AA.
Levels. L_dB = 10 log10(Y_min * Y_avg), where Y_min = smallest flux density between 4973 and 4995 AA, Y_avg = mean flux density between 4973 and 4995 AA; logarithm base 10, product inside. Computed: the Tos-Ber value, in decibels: 22.7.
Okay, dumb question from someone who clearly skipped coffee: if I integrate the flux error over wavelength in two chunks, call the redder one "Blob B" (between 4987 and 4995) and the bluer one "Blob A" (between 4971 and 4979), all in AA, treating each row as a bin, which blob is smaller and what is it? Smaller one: 11.2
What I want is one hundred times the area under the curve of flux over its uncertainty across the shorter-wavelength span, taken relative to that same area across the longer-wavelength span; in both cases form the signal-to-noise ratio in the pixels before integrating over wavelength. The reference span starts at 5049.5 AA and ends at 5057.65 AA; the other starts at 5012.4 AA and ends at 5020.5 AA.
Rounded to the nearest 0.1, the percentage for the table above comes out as 102.5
